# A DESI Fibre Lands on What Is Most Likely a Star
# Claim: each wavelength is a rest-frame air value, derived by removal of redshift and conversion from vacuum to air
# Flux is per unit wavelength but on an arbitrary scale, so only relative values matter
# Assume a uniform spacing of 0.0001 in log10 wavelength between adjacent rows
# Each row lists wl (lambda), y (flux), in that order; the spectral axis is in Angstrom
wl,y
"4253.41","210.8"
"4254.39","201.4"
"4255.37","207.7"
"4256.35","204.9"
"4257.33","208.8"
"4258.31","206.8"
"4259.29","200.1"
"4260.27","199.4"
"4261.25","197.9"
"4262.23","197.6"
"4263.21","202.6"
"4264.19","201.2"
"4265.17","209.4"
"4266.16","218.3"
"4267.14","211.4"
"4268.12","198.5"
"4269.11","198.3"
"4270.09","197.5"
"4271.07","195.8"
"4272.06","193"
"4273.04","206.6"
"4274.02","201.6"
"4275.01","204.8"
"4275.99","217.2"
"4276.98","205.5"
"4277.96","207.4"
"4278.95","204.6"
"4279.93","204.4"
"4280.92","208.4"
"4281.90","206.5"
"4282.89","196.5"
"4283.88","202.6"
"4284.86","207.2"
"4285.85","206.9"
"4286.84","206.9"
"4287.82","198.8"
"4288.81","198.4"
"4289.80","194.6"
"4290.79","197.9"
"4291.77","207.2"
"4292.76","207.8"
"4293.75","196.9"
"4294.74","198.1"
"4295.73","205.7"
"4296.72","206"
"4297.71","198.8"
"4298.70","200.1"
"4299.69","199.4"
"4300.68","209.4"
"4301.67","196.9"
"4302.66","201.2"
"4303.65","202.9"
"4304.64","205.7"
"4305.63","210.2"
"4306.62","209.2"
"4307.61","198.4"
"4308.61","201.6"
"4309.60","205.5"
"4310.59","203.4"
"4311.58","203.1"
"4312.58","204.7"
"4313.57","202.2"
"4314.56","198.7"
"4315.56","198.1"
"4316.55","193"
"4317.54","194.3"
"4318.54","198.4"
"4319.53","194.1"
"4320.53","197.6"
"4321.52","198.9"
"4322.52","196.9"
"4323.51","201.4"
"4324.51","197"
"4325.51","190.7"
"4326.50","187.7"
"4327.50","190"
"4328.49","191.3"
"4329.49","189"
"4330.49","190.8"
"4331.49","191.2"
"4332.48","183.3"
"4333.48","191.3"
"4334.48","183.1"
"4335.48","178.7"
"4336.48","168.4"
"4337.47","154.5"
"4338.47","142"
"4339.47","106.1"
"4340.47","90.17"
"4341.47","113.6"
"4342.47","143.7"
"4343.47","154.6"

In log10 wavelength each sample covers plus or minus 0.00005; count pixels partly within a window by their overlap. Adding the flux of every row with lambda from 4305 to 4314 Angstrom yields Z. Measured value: 1838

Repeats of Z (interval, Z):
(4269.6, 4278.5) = 1829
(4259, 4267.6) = 1838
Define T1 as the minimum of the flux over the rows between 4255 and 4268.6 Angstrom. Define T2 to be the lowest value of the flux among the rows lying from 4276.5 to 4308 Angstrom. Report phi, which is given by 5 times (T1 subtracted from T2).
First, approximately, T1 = 197.6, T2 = 194.6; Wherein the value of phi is -15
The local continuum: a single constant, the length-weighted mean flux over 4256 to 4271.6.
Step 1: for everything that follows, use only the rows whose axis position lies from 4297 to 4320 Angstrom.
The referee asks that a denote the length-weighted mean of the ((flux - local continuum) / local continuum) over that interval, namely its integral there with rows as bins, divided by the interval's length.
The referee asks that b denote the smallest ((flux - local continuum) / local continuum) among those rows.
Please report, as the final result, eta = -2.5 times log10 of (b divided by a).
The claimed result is -1.9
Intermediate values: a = -0.008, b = -0.05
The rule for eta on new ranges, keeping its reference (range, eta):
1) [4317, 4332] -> -0.6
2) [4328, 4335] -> -0.3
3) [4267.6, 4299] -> -3.4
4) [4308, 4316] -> -1.9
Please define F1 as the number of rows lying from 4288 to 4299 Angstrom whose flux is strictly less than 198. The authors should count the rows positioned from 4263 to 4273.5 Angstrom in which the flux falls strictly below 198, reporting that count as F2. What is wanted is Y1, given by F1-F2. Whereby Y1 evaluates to 0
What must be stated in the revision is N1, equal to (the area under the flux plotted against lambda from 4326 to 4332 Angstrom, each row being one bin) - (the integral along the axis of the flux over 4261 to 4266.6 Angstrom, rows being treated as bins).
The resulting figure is -5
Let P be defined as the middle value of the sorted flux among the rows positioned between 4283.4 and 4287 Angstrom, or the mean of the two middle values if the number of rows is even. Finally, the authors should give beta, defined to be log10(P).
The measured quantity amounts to 2.32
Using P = 207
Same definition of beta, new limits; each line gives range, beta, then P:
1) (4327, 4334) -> 2.28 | 191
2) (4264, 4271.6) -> 2.30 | 200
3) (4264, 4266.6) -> 2.32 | 209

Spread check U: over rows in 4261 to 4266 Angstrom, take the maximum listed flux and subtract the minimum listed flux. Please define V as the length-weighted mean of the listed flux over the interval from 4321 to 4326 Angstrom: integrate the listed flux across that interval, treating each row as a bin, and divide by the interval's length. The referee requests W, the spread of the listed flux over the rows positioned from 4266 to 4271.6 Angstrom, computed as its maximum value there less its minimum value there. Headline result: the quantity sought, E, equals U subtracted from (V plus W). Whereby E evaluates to 208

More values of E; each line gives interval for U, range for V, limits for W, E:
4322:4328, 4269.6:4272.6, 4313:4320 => 191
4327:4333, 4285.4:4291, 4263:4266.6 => 210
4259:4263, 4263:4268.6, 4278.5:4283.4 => 217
